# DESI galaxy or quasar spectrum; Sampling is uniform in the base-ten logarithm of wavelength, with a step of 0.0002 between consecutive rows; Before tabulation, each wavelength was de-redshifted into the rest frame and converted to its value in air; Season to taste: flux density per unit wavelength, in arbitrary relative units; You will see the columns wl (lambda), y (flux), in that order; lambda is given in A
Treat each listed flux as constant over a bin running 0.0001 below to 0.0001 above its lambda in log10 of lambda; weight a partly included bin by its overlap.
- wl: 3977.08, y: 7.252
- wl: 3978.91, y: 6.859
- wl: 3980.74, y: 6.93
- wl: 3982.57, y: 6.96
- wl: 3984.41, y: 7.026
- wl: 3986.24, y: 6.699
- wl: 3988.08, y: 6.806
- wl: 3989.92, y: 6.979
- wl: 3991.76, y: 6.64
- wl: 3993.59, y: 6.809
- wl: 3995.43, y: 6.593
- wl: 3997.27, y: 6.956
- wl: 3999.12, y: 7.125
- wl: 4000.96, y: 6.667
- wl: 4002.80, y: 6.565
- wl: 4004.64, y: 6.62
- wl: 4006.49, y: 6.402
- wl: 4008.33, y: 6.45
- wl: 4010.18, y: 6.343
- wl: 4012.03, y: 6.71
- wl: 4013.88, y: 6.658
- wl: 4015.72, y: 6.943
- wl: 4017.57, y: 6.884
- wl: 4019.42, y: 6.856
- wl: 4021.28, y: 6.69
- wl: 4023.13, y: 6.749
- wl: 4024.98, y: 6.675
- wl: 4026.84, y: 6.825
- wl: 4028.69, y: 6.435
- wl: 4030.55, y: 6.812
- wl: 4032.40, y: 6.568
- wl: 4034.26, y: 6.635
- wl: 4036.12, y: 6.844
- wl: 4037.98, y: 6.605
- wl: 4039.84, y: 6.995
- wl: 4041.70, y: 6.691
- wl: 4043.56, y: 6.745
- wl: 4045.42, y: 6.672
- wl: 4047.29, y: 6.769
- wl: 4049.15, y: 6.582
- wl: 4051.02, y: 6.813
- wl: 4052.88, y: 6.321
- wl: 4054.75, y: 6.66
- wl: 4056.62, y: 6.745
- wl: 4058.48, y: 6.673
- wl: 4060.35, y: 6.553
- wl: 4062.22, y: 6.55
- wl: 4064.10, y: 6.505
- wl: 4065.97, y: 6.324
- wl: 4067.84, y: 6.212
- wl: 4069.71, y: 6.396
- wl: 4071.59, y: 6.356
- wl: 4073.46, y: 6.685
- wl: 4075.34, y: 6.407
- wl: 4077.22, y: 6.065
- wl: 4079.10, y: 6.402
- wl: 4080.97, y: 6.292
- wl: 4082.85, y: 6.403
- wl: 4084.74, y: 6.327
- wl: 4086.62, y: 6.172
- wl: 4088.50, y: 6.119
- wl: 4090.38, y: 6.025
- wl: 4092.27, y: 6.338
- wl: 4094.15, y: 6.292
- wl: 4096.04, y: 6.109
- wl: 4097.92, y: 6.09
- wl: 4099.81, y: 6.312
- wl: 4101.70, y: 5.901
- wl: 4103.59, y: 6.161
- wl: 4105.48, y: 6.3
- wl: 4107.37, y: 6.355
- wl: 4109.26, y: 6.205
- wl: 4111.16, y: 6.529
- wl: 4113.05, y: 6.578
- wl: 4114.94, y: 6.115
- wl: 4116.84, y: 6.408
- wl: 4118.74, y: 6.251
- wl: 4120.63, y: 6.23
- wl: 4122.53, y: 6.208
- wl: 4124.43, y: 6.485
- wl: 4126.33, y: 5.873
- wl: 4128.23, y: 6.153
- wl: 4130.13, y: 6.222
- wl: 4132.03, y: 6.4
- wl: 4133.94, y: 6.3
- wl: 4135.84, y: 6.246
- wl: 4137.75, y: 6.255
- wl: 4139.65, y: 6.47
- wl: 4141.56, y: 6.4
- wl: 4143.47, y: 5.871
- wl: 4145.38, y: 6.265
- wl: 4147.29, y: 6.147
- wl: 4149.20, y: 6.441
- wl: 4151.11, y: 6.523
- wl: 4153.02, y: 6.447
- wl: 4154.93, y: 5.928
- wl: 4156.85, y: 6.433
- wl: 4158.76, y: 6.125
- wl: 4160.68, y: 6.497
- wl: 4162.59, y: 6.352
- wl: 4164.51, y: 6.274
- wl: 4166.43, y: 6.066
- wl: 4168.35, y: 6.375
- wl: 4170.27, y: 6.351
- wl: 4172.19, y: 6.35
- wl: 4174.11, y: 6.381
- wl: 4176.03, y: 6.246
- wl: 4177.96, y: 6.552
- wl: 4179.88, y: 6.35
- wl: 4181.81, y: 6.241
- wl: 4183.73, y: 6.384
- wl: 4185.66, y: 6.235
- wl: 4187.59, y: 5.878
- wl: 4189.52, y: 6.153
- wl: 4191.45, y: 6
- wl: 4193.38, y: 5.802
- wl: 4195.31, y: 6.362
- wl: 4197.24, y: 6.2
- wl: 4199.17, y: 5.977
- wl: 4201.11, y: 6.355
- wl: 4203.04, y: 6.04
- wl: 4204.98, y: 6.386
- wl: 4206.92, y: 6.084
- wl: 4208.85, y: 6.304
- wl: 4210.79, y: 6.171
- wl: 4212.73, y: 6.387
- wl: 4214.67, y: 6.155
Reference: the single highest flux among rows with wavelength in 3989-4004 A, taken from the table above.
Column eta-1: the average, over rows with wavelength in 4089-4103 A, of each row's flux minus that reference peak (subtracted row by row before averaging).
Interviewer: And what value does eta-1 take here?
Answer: -0.97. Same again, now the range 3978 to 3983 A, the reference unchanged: -0.21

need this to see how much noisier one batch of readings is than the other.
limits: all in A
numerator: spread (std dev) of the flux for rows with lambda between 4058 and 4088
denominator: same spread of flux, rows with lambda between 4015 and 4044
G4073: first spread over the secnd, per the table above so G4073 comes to 1.16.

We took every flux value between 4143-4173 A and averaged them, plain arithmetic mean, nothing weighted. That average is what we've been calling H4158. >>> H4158 6.28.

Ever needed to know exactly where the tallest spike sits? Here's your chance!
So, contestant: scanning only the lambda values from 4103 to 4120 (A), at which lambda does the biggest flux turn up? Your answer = 4113.05 A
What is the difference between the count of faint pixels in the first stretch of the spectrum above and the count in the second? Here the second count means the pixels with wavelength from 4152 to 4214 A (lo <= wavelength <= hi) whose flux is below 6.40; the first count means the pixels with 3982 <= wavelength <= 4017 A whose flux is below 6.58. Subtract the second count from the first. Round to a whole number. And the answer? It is -24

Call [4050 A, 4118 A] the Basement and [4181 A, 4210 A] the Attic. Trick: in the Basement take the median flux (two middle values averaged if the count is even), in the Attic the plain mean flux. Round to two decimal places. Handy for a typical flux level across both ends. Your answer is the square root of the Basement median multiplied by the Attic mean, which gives 6.25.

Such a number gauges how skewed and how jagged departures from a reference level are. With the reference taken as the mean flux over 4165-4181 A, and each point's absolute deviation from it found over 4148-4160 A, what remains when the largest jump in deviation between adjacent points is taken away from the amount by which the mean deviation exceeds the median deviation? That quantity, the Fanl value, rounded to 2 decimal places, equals -0.27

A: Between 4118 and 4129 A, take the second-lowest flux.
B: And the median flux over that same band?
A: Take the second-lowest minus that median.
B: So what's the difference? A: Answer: -0.066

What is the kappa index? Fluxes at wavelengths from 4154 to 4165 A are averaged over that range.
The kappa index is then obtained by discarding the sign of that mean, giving 6.27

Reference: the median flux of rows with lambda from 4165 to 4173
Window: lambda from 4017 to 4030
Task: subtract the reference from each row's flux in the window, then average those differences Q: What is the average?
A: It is 0.38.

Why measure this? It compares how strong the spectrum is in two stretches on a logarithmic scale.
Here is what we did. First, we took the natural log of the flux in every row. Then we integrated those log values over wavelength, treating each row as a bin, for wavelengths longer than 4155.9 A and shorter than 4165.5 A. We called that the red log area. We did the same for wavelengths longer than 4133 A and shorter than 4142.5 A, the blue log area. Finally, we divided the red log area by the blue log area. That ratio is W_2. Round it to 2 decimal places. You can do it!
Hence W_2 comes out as 1.01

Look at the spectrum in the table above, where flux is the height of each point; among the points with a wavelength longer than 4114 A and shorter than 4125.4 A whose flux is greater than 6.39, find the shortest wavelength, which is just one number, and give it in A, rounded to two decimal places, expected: 4116.84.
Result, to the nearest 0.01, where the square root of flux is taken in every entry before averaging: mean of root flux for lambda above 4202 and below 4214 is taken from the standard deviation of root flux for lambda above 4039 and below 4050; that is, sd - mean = -2.47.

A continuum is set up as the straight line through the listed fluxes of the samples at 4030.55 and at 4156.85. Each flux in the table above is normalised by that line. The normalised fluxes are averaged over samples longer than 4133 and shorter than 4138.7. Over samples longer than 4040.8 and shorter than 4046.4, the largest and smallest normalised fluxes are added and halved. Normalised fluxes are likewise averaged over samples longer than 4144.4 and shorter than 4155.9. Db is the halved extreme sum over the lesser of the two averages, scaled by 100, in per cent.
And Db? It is 102.7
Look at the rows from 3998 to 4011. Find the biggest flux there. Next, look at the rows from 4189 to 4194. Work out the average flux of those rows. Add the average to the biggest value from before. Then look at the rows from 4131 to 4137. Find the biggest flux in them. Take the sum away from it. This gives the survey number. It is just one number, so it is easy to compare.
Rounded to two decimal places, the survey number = -6.71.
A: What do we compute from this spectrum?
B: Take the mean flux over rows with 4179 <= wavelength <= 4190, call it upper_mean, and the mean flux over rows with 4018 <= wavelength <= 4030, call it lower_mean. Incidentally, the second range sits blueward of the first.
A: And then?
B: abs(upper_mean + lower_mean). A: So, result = 12.9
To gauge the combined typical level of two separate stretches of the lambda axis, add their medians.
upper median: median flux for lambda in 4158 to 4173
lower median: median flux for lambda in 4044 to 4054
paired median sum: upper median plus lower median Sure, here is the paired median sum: 13.0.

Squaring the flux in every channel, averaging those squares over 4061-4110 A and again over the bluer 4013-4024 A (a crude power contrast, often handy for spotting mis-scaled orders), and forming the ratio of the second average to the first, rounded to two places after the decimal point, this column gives 1.17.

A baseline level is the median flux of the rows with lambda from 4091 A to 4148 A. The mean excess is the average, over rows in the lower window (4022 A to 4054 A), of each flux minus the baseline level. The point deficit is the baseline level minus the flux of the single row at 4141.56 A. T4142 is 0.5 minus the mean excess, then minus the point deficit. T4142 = 0.21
